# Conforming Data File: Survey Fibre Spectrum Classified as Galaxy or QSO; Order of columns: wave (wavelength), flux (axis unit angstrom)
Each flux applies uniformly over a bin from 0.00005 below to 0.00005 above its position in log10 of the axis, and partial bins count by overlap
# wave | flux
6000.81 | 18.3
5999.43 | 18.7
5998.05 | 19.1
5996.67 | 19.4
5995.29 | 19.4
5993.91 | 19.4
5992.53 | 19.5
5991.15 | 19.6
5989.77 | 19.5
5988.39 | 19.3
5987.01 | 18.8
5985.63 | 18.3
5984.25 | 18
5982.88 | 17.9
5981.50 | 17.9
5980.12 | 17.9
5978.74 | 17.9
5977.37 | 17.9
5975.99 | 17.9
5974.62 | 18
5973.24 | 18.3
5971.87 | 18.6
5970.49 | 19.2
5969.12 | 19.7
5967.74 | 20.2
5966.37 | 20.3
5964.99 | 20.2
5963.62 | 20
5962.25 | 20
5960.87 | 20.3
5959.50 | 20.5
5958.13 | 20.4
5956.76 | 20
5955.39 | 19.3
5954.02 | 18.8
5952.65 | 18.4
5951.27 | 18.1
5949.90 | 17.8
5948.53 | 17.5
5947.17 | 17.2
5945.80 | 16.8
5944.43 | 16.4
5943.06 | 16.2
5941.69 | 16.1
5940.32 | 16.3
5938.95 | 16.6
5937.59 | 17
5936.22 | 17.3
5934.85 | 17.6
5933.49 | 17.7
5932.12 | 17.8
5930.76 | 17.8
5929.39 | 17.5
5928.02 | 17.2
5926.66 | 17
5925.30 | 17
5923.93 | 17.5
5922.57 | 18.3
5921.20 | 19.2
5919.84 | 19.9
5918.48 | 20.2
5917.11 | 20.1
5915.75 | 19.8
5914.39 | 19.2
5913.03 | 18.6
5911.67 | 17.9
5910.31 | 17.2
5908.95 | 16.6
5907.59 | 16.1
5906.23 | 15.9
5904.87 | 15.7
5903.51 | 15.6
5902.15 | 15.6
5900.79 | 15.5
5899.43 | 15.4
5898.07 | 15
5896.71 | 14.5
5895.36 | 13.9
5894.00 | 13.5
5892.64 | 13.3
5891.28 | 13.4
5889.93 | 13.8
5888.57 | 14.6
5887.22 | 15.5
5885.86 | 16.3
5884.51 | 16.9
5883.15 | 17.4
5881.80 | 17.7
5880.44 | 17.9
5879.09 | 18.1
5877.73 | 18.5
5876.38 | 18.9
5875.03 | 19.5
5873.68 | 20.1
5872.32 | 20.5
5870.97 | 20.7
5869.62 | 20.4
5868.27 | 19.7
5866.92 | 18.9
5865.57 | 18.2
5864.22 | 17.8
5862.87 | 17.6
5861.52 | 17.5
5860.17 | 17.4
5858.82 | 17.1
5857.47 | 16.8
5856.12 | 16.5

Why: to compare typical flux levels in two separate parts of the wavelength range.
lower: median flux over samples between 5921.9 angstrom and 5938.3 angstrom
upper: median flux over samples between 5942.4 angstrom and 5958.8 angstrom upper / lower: 1.03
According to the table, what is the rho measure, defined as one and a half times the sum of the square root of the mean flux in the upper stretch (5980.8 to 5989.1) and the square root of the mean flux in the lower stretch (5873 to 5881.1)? 12.9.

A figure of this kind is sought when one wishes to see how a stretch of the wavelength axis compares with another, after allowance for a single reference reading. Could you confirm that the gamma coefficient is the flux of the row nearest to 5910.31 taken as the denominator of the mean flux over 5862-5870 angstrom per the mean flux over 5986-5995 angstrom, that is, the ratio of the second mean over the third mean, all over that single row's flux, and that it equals 0.056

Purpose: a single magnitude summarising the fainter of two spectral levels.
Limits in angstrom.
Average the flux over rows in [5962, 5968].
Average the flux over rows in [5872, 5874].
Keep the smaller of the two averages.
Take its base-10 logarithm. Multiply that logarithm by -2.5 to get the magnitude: -3.26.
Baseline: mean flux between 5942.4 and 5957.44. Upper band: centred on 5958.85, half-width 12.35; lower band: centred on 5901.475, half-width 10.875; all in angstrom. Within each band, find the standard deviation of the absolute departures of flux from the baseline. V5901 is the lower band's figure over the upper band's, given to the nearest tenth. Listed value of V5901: 1.5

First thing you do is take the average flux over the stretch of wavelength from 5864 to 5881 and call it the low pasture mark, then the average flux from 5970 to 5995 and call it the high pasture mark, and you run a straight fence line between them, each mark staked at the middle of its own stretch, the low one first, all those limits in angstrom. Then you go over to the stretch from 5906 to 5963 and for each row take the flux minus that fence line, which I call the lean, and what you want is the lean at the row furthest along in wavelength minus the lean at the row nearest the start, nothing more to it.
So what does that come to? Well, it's 4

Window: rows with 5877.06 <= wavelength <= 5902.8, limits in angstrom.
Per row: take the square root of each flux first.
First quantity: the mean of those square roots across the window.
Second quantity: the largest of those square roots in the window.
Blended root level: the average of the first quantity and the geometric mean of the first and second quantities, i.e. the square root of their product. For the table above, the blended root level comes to 4.03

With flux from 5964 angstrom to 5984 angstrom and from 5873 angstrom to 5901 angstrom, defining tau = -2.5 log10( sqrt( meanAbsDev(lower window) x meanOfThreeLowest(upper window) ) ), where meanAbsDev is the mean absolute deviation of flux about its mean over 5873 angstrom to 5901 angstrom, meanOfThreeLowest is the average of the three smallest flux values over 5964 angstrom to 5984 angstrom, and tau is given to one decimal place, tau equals -1.9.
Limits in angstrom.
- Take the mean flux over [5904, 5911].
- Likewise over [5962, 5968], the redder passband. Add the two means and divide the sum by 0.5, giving 73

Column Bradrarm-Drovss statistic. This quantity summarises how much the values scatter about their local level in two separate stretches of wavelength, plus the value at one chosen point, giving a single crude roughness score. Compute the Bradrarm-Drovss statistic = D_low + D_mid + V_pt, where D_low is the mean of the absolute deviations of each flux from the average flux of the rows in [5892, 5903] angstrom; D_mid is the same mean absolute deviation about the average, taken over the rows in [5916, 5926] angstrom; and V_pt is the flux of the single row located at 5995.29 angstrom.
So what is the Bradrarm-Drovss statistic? 21.3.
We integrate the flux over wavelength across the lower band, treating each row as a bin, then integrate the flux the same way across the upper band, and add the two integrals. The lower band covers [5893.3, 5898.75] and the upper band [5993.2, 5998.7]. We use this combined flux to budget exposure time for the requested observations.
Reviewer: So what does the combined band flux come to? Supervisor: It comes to 184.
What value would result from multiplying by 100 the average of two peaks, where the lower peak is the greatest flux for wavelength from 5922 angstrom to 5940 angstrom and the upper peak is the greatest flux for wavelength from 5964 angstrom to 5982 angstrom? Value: 1930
